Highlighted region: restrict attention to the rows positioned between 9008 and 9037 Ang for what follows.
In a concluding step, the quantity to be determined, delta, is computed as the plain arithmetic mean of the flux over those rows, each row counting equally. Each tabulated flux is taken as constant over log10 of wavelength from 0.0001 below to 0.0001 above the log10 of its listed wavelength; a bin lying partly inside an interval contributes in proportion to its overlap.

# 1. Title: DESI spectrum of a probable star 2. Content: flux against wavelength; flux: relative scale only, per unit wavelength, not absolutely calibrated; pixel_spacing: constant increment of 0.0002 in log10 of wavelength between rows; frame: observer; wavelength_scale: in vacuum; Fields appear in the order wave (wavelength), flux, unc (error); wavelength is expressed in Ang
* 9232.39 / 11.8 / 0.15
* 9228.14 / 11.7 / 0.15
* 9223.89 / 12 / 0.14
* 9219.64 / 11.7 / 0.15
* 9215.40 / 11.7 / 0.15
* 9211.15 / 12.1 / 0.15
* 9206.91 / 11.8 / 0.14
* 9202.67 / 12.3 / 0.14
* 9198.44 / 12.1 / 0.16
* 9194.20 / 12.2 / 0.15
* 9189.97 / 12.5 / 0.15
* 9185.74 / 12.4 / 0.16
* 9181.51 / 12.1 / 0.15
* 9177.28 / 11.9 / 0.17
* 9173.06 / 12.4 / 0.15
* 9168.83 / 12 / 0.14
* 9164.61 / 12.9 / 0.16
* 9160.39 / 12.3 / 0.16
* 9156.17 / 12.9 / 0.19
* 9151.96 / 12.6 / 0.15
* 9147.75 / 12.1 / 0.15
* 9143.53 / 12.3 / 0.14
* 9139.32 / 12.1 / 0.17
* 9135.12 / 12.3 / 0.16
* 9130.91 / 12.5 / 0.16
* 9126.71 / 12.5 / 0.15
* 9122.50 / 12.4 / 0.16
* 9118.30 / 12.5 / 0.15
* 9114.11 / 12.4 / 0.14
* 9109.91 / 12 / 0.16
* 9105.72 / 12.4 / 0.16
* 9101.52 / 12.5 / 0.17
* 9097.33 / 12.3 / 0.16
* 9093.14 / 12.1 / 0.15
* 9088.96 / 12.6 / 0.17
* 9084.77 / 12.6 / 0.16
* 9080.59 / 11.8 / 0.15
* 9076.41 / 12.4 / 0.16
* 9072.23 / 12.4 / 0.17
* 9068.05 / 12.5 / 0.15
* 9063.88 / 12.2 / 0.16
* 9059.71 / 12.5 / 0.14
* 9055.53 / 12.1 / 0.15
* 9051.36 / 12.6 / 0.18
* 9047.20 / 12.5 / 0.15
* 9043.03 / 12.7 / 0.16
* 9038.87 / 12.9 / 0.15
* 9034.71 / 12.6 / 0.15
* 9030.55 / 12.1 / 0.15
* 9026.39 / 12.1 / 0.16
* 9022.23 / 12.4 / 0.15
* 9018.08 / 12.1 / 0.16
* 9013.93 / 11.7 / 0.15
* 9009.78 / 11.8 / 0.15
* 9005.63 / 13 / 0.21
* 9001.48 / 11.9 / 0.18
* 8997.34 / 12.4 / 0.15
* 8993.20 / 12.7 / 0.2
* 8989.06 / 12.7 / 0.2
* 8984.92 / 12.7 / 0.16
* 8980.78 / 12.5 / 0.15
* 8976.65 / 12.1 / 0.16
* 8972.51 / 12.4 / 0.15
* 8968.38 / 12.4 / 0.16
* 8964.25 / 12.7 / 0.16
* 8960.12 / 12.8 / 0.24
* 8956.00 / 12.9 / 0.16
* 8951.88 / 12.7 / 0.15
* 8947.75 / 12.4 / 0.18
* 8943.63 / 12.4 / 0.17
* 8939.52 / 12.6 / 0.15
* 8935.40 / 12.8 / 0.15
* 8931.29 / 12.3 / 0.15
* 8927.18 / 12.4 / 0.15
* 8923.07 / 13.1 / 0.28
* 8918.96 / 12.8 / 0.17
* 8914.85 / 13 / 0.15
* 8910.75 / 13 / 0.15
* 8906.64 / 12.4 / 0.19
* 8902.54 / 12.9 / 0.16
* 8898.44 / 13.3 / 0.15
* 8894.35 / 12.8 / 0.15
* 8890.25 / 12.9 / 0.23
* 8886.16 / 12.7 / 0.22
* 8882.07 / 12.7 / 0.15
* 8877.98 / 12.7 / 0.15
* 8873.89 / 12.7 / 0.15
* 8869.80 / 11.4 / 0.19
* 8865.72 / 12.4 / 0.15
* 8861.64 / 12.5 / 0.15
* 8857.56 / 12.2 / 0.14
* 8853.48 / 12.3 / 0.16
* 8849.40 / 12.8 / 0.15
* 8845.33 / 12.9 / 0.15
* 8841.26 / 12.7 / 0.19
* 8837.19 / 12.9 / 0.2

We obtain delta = 12.1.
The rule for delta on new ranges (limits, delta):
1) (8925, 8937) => 12.5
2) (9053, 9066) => 12.3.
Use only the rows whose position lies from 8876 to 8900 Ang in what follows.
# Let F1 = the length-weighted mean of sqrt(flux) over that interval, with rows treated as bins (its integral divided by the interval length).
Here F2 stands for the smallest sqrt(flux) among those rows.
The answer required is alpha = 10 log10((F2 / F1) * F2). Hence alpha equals 5.49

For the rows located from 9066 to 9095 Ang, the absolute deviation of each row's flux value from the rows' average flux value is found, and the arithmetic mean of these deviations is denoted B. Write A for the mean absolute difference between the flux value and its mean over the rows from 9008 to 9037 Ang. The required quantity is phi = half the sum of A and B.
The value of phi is 0.22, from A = 0.22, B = 0.22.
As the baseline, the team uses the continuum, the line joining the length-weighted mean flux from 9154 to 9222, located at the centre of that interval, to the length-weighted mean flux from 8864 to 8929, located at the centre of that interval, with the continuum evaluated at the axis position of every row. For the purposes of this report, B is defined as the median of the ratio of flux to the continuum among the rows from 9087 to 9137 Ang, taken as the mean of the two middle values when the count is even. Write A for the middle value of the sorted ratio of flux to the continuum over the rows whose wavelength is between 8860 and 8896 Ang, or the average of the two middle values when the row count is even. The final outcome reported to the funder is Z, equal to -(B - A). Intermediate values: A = 0.997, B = 1.01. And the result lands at -0.009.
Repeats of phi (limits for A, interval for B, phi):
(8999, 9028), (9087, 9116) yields 0.24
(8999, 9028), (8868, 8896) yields 0.32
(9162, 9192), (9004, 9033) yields 0.29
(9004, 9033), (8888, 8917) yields 0.24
